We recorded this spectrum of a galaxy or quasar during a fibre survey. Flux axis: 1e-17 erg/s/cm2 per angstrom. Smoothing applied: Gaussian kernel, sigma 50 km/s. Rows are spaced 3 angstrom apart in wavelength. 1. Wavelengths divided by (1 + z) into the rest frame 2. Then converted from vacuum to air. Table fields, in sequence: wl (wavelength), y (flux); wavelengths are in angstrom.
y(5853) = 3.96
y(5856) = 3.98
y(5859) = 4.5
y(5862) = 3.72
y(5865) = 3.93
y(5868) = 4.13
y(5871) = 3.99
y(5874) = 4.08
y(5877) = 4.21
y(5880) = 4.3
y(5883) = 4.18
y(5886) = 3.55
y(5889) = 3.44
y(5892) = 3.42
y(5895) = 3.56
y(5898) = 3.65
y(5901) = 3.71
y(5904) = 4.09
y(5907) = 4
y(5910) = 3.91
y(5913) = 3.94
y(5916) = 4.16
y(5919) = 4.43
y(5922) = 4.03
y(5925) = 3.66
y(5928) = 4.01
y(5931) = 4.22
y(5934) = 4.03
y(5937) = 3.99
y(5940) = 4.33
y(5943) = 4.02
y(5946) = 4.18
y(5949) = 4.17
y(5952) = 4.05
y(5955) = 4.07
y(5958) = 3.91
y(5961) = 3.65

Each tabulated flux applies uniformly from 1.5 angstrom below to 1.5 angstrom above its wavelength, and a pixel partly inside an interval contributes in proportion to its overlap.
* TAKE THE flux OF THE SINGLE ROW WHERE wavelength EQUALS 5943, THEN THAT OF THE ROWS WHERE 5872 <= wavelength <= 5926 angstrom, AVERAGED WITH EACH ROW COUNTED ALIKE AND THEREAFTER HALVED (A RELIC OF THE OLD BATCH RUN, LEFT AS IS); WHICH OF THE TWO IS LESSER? 1.95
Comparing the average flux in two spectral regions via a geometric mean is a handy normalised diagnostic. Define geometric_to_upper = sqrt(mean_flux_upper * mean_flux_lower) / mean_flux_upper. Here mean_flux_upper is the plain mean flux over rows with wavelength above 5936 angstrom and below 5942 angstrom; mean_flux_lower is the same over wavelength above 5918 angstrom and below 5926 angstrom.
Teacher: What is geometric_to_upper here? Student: 0.99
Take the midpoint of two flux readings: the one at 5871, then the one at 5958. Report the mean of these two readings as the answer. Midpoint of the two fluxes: 3.95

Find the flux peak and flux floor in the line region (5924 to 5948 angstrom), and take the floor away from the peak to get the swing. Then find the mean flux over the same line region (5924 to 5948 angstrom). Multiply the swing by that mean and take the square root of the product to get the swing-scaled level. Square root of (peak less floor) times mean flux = 1.65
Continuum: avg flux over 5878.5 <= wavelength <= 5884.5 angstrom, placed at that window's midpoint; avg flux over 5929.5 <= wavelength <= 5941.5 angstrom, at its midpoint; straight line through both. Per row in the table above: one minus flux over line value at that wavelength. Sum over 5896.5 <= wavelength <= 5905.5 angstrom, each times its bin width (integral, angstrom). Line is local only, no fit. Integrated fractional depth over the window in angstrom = 0.83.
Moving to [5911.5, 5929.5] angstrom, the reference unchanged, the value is 0.57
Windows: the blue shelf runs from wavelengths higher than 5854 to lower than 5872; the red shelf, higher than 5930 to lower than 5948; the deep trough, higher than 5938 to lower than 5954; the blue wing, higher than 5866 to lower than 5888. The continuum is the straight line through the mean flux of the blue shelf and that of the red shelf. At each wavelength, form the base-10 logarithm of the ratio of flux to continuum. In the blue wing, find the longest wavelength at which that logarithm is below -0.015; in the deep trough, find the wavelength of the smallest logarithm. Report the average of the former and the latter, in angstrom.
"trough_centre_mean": 5914.5 angstrom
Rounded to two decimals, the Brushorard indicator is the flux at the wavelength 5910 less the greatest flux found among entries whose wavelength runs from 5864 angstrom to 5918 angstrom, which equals -0.39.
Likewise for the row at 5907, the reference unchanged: -0.30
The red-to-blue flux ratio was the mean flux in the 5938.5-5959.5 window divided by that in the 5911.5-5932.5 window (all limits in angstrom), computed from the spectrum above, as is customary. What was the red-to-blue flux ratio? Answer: 1.01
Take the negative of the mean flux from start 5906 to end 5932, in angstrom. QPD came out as -4.04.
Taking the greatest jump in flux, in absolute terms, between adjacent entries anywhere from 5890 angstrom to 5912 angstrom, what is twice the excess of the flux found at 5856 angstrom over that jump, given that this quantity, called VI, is 7.2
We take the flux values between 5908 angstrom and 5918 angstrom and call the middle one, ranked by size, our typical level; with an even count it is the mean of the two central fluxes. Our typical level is 3.94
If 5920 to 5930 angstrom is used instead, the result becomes 4.01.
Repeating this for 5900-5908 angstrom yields 4.00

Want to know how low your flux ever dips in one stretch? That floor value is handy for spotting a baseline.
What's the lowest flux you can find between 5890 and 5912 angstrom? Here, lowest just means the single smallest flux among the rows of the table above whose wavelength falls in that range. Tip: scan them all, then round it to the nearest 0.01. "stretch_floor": 3.42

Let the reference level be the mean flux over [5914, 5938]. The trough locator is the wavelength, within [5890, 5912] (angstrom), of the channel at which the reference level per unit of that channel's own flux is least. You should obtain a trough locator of 5904 angstrom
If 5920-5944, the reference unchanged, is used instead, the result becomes 5940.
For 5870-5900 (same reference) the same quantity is 5880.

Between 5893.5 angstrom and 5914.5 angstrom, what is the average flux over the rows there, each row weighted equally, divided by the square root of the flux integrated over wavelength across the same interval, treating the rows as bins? 0.427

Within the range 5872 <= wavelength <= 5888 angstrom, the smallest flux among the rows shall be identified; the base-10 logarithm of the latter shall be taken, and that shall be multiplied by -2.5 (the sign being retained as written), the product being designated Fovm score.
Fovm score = -1.38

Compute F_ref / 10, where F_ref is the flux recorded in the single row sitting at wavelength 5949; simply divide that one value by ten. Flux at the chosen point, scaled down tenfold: 0.42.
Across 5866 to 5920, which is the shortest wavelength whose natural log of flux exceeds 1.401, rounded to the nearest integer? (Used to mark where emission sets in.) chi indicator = 5868 angstrom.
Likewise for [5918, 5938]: 5919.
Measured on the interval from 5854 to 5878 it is 5859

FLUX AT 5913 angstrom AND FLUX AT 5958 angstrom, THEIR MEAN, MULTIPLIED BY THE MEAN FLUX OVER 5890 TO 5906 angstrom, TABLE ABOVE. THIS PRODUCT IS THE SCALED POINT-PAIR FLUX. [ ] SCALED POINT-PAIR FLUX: 14.5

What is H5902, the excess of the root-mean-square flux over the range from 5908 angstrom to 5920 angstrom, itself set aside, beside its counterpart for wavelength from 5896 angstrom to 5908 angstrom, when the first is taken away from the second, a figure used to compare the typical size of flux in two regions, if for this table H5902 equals -0.25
